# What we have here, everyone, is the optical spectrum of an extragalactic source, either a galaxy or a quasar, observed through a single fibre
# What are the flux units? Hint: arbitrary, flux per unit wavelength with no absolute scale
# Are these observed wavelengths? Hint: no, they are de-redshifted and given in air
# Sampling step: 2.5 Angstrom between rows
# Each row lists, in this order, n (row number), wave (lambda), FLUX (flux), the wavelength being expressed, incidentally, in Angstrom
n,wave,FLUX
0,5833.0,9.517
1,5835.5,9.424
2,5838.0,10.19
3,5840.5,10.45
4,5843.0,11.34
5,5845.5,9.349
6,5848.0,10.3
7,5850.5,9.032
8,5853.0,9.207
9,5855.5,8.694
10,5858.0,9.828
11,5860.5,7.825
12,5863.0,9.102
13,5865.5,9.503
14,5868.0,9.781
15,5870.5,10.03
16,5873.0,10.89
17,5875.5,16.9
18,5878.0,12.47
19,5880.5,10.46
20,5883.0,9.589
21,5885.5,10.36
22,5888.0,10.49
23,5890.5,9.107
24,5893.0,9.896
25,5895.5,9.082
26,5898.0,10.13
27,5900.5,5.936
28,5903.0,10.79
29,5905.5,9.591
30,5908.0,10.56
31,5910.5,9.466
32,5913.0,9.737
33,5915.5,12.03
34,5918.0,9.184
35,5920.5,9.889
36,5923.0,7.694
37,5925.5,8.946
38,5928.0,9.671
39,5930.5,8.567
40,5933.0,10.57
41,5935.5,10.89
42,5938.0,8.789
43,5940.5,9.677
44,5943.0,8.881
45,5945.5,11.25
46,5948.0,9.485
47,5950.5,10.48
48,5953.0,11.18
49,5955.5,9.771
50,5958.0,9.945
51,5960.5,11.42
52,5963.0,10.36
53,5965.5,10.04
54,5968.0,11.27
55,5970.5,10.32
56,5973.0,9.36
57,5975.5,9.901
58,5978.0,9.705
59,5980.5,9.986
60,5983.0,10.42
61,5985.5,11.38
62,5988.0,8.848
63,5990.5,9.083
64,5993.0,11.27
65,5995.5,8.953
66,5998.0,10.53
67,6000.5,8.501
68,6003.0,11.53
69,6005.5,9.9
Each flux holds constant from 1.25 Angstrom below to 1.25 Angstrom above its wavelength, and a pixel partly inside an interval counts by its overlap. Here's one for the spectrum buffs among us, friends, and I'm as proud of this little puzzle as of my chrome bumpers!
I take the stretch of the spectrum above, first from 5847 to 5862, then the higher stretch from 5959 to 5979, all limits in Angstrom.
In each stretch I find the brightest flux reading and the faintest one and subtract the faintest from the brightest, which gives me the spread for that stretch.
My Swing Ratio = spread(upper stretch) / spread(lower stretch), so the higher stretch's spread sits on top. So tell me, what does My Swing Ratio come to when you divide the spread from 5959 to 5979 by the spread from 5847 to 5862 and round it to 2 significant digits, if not 0.83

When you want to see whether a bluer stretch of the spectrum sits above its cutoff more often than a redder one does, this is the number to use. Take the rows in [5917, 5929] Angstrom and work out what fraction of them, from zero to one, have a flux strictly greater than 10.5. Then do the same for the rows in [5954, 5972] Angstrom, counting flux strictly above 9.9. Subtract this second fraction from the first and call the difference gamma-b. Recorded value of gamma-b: -0.86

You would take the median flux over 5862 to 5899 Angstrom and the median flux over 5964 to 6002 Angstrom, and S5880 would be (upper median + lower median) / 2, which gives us 10.0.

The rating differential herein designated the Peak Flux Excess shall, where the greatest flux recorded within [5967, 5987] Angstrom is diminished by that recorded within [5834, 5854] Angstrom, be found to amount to 0.0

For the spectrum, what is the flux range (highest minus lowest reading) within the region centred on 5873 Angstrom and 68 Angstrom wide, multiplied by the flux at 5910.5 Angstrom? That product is 104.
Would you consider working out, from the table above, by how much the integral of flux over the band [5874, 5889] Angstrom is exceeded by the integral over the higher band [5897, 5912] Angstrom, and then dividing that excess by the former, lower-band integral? -0.20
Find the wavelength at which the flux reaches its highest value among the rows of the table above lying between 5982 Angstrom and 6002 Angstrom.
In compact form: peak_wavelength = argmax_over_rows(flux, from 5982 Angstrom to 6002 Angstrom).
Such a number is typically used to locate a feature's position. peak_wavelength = 5985.5 Angstrom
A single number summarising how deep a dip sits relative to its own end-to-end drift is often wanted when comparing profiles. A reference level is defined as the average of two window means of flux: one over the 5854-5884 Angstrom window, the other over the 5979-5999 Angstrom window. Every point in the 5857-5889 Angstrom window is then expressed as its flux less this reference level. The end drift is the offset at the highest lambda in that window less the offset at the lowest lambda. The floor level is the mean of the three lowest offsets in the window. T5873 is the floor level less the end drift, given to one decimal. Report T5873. -2.1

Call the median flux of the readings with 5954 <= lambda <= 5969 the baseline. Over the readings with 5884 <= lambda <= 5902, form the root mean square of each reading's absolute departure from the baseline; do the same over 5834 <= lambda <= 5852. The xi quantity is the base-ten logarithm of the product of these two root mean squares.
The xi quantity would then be 0.12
